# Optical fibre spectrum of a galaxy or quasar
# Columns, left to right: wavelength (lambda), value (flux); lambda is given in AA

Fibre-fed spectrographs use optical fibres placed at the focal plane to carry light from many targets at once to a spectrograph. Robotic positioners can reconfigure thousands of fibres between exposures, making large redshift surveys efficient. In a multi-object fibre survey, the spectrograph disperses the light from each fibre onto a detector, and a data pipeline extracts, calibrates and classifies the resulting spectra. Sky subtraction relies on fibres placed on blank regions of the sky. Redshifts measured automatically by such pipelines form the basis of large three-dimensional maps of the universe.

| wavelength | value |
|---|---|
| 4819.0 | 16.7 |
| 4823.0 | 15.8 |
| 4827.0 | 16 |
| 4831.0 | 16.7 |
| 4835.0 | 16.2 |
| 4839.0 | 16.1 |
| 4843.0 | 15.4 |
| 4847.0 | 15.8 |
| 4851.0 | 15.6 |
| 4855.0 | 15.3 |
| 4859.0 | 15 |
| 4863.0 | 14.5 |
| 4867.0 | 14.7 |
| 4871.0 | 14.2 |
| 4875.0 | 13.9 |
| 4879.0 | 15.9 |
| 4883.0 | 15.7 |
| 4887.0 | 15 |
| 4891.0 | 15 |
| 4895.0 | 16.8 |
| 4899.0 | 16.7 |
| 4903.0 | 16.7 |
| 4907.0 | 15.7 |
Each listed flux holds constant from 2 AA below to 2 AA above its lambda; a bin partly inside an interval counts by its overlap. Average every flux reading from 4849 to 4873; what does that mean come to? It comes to 14.9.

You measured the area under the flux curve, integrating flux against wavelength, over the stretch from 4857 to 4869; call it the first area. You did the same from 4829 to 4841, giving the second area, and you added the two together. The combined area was 373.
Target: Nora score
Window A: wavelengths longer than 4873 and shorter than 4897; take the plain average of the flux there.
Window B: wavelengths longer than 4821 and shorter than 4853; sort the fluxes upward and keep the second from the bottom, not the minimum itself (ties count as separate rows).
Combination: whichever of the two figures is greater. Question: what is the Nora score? 15.6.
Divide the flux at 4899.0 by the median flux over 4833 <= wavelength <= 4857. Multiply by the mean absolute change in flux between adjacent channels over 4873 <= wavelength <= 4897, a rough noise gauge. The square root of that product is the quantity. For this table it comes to 1.00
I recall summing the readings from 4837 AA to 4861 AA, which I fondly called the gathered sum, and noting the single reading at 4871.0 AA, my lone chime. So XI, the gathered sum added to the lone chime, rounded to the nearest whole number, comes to 107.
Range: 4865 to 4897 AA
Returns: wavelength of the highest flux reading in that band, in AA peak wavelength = 4895.0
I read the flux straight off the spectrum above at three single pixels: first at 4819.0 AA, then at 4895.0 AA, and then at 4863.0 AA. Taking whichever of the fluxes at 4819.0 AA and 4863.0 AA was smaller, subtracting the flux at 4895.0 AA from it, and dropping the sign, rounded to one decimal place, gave 2.3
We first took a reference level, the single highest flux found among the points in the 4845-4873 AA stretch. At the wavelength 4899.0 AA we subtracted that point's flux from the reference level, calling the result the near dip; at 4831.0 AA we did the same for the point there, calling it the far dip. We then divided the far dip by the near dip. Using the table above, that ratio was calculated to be 1.0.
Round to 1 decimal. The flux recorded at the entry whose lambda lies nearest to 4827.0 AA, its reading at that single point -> 16.0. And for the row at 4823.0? 15.8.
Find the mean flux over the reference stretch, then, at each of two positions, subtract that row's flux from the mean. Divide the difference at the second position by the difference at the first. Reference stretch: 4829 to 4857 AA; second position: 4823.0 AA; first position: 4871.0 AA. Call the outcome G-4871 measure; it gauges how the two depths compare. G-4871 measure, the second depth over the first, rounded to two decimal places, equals 0.04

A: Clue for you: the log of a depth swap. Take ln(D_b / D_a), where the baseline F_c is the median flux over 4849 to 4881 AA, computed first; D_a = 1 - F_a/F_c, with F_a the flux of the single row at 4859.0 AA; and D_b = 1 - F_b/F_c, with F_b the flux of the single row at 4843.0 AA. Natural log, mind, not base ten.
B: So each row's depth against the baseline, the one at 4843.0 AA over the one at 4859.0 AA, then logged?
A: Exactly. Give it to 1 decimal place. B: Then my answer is 1.3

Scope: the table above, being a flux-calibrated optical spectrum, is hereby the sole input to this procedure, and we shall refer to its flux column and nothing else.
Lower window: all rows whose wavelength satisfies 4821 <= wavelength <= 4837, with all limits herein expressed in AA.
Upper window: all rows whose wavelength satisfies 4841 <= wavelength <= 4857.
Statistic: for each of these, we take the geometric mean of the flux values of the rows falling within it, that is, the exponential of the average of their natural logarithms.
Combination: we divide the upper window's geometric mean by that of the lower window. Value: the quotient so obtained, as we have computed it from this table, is 0.960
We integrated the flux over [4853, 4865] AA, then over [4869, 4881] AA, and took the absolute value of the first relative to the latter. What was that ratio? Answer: 1.02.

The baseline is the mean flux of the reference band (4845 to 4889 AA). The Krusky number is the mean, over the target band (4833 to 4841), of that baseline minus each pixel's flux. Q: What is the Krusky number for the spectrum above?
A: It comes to -1.1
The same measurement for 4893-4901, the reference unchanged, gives -1.7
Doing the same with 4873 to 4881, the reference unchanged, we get 0.2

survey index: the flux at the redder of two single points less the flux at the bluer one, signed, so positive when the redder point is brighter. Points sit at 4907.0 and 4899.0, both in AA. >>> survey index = -1.0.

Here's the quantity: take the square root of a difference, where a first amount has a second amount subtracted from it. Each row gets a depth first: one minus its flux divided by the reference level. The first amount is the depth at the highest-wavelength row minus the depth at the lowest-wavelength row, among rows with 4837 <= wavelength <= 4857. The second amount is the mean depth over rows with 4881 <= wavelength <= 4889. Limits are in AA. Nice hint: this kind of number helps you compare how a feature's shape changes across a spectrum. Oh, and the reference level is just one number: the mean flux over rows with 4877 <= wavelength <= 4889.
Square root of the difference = 0.20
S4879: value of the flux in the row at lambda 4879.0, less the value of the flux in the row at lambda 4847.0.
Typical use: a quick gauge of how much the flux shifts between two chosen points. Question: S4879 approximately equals 0.10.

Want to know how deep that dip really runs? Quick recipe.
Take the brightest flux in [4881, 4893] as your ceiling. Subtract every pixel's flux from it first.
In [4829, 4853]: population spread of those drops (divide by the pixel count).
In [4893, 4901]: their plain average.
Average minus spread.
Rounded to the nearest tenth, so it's -1.5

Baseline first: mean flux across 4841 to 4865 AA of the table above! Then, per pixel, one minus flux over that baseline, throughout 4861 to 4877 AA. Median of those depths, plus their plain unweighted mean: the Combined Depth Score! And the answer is 0.12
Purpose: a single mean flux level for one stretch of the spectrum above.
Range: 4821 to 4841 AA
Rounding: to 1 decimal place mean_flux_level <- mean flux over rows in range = 16.2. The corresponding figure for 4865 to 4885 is 14.9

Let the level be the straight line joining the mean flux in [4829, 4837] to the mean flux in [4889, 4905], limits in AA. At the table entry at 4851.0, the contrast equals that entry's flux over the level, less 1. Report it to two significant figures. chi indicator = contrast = -0.049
